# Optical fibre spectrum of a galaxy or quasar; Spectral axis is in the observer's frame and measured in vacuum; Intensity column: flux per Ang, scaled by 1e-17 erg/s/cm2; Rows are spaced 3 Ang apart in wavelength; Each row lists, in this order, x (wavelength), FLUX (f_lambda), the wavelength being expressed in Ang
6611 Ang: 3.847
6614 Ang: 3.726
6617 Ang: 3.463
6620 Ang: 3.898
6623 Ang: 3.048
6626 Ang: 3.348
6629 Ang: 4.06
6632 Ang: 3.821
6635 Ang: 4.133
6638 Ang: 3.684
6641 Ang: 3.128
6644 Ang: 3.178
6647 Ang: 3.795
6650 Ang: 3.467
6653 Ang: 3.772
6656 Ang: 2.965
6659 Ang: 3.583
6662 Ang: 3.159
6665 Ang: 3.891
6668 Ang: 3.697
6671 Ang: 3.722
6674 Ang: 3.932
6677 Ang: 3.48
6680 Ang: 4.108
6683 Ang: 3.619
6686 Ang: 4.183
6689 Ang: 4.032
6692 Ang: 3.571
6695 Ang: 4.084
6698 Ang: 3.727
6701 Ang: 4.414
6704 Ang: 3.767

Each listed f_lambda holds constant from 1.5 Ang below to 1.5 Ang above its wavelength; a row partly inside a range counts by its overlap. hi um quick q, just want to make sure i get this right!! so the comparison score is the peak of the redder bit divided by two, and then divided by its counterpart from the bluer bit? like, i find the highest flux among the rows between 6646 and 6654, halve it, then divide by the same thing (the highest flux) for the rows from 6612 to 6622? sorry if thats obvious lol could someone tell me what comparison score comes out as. 0.487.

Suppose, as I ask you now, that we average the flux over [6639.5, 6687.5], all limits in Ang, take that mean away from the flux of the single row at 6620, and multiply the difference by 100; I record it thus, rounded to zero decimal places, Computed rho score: 29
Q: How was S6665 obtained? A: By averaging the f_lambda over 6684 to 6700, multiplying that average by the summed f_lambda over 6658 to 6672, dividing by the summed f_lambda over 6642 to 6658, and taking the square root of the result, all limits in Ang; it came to 2.03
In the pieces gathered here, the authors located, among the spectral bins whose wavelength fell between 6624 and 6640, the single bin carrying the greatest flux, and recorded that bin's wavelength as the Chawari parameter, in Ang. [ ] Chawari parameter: 6635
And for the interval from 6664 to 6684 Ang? 6680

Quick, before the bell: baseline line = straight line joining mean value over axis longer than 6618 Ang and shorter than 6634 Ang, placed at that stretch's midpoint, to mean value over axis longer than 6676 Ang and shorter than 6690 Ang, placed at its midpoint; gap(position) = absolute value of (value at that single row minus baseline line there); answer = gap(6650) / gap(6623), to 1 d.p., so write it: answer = 0.5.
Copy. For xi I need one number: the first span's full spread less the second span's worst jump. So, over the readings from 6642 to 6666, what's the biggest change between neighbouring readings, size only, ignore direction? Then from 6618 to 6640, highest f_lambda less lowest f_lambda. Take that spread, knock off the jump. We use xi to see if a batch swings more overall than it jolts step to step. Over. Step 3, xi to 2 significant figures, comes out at 0.28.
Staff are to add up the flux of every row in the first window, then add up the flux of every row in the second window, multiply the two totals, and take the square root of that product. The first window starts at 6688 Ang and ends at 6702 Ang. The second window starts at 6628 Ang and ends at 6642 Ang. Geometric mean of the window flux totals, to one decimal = 19.3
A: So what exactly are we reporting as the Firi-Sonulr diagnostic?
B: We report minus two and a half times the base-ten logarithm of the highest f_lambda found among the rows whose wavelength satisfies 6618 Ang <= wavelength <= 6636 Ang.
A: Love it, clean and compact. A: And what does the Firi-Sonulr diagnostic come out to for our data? -1.54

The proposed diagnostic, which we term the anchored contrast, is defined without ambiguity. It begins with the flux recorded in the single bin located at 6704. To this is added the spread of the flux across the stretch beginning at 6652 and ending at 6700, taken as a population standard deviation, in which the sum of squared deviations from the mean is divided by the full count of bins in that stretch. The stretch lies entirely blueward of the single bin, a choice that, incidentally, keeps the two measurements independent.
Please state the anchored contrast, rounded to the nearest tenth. 4.1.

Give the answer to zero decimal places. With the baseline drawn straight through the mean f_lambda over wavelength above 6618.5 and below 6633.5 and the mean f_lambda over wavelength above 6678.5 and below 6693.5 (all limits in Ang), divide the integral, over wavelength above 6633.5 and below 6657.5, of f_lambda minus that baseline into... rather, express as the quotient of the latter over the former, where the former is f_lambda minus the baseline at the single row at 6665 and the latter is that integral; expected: -60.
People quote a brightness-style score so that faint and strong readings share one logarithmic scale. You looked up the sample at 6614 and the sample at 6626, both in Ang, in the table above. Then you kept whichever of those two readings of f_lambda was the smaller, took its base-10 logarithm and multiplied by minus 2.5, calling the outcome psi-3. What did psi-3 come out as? -1.31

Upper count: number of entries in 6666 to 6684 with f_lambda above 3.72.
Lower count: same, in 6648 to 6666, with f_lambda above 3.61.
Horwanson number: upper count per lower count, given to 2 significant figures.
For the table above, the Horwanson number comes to 1.5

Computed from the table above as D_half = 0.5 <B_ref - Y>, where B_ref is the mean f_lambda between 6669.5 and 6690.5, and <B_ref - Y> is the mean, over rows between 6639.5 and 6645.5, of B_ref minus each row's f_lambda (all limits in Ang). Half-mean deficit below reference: 0.36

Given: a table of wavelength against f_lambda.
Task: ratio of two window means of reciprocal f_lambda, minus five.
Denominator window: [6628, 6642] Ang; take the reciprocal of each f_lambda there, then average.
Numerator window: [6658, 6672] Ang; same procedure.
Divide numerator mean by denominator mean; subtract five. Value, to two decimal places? -3.96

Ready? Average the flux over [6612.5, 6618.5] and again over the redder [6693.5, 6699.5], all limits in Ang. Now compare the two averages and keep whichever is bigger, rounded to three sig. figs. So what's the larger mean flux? 3.91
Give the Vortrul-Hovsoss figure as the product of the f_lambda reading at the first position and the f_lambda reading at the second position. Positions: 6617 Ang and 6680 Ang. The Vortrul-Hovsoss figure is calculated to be 14.2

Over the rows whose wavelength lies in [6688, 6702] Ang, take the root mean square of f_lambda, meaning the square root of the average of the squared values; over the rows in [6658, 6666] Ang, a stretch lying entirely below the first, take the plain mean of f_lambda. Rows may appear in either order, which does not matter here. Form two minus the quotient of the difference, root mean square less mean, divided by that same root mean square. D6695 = 1.89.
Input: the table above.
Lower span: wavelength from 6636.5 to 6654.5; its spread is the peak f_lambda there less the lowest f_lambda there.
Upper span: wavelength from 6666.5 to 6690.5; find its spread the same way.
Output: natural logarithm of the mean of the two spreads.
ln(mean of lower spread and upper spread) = -0.38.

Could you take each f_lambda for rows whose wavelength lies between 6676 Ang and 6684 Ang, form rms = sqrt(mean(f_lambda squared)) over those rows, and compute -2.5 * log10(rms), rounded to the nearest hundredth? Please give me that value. -1.43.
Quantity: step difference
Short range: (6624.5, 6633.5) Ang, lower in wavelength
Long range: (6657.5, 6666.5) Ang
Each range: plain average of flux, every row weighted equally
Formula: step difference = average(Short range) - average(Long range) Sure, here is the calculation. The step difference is 0.2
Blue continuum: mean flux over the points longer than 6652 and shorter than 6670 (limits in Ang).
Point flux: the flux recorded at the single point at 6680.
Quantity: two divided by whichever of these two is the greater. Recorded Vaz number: 0.487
